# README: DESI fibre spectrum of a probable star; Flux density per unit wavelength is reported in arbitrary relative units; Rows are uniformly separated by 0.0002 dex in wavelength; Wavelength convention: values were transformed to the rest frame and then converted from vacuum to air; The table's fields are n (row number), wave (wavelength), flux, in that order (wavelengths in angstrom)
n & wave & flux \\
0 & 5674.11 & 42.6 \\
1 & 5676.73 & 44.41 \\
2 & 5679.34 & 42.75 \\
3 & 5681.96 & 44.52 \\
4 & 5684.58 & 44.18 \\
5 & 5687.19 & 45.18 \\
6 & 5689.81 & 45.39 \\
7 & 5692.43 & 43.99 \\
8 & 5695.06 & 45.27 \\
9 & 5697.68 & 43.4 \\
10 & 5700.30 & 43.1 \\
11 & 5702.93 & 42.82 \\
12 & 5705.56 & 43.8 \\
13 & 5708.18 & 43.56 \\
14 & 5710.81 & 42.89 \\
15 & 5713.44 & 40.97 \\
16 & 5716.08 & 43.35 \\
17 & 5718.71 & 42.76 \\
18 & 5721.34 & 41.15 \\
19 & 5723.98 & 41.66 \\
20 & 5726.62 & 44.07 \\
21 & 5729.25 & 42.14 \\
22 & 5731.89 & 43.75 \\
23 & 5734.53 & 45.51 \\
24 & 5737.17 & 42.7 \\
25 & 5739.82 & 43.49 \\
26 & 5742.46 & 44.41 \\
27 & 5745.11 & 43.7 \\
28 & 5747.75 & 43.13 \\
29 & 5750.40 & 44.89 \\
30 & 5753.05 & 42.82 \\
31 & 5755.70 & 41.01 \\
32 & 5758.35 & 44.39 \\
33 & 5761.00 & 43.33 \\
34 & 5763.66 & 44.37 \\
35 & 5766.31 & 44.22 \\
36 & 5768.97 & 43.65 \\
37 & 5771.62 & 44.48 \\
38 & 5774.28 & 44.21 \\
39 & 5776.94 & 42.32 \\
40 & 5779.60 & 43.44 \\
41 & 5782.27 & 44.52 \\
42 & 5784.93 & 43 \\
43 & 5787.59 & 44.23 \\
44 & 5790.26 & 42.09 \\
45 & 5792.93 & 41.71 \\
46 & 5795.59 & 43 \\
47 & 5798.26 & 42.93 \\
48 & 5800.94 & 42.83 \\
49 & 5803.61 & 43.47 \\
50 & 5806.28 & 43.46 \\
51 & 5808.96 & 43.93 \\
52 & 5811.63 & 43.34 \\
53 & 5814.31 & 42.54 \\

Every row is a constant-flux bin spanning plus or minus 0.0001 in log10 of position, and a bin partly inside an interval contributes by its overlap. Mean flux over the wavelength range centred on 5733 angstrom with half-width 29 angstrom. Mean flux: 43.2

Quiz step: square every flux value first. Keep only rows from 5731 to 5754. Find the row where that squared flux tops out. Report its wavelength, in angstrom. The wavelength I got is 5734.53 angstrom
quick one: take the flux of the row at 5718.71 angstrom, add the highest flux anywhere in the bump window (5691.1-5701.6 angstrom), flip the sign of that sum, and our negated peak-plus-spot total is -88.0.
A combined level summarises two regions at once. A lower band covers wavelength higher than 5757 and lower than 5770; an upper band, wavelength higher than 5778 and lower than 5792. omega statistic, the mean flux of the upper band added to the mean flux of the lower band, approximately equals 87.4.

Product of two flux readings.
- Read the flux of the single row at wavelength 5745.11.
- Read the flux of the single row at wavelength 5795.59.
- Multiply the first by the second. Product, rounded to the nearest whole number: 1879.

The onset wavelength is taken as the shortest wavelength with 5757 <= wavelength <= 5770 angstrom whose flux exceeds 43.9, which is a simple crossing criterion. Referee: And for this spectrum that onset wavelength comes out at 5758.35 angstrom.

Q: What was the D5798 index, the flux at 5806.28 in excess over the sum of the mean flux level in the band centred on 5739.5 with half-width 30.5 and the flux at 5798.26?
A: -42.7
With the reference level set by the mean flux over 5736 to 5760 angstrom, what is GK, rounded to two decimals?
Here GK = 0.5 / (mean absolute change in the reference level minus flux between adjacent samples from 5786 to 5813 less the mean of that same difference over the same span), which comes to 1.48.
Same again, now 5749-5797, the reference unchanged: 0.38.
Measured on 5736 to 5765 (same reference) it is 0.33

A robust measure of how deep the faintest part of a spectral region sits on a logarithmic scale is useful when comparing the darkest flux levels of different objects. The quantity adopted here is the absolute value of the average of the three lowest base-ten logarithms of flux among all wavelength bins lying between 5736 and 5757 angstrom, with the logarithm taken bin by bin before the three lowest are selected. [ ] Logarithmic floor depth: 1.62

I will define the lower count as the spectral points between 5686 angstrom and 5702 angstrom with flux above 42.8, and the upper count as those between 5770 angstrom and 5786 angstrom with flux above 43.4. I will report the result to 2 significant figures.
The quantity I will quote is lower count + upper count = 10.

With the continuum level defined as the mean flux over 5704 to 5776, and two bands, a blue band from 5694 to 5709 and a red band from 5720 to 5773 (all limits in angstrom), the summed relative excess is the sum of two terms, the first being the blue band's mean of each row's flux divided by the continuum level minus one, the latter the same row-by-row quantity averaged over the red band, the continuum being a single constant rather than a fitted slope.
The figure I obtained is 0.009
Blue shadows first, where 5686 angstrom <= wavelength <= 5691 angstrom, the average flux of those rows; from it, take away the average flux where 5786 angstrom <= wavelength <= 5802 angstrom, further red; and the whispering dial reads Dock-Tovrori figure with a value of 2.5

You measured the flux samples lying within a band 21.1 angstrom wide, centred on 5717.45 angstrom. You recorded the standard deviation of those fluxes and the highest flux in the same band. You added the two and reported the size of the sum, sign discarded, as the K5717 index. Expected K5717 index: 45.2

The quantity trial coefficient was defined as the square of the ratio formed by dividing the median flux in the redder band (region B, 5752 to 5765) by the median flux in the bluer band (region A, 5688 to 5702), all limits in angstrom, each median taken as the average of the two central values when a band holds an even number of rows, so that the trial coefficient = 0.97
